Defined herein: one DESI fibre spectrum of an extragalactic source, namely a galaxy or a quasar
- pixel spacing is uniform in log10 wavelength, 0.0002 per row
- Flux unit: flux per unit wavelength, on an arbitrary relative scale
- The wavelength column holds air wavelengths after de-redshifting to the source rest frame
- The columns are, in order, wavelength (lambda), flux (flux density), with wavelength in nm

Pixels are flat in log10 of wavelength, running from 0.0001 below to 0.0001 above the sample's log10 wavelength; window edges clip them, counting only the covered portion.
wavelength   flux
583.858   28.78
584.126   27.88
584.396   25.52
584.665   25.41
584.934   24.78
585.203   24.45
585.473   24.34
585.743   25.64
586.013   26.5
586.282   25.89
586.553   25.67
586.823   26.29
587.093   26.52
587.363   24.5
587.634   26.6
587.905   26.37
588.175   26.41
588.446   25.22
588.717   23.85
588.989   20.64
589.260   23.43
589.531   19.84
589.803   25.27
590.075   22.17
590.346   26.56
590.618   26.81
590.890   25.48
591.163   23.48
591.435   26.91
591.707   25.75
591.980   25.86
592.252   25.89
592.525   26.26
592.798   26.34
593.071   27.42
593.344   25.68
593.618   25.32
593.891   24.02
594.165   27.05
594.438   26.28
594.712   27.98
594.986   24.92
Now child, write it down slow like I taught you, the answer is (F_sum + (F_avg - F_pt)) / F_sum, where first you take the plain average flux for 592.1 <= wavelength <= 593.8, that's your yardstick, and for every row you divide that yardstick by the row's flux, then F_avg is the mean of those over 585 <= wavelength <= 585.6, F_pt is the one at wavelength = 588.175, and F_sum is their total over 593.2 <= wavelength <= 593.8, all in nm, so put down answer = 1.04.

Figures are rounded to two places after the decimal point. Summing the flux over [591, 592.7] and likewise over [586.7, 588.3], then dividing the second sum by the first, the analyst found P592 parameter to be 1.02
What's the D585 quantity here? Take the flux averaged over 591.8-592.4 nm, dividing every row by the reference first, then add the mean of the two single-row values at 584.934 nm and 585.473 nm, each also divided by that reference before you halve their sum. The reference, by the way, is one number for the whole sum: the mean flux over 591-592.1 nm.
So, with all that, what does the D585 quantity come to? 1.98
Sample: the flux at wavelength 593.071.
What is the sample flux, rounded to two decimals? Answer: 27.42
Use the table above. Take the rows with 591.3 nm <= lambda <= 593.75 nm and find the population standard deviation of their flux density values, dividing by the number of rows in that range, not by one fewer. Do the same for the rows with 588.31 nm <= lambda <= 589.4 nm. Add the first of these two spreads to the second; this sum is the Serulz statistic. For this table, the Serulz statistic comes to 2.28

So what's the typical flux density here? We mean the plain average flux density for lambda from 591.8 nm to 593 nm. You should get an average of 26.1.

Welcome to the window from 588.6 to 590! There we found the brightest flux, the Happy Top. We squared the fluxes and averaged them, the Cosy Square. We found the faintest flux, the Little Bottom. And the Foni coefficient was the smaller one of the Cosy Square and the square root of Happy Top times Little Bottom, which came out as 22.4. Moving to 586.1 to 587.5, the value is 25.5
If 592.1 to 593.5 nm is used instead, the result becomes 26.5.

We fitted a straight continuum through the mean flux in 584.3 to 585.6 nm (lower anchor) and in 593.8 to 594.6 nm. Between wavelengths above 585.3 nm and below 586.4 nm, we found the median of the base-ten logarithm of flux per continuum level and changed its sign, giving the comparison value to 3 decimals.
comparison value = -0.013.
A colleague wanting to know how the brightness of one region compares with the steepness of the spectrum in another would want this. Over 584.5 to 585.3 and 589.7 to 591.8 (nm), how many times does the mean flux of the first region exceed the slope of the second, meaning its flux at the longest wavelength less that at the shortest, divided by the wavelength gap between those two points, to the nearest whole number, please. 99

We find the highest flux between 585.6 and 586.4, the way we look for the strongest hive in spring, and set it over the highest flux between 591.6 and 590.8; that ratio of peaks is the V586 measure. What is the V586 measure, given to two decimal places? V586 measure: 0.98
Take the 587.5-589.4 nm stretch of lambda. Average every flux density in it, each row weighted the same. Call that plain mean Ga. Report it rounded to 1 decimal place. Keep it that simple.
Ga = 24.6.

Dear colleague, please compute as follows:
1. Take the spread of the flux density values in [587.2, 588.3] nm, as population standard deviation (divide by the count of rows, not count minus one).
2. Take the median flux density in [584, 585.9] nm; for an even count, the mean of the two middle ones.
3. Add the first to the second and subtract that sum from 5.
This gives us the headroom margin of -21.3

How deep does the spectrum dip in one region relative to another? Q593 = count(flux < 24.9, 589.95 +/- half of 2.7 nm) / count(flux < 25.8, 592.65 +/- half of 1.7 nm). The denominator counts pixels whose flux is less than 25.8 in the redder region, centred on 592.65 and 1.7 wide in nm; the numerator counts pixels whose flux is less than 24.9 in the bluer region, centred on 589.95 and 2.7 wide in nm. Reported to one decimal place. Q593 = 6.0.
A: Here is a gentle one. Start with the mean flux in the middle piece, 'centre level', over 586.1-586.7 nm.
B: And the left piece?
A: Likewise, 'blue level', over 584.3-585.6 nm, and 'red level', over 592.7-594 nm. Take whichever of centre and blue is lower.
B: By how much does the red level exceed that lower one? 0.9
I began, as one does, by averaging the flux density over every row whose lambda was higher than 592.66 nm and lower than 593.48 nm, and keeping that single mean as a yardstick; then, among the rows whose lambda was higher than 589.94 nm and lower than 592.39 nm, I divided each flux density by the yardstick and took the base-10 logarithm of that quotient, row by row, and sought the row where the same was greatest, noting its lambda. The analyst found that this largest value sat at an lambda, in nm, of 591.435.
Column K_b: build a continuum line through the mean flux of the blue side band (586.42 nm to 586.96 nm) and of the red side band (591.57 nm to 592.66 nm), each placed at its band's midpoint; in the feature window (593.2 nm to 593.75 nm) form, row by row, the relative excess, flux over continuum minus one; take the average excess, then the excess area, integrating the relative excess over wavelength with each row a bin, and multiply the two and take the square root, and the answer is 0.012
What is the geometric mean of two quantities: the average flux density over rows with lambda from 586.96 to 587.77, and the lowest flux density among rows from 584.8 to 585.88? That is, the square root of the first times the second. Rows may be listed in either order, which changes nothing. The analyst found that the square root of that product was 25.1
